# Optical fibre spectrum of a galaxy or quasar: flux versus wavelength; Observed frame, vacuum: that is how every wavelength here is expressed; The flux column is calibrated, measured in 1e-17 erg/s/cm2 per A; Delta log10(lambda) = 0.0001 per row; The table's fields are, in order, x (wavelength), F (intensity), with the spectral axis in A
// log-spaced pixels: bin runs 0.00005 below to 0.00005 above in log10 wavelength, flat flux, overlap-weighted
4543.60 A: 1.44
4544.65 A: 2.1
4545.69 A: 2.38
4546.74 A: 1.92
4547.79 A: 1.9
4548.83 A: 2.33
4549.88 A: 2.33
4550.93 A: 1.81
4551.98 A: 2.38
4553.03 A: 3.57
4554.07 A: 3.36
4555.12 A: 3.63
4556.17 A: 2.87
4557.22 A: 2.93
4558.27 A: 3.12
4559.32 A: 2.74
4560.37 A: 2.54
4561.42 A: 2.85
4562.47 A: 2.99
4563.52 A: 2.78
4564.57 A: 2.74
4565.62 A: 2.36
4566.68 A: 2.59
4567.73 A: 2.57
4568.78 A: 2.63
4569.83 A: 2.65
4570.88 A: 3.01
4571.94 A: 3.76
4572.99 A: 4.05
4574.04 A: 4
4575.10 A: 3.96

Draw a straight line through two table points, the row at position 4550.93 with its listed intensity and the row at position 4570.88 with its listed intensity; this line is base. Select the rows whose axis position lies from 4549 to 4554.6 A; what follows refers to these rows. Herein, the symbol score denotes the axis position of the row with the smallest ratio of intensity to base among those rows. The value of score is 4550.93 A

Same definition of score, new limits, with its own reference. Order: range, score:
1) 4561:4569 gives 4565.62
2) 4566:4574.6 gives 4569.83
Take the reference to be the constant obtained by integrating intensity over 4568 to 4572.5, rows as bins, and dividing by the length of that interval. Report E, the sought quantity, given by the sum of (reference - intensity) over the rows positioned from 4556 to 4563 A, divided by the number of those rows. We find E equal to 0.13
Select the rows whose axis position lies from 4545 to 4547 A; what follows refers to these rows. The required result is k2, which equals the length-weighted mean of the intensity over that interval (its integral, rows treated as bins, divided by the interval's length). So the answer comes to 2.2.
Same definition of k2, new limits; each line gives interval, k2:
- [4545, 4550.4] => 2.2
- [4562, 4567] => 2.7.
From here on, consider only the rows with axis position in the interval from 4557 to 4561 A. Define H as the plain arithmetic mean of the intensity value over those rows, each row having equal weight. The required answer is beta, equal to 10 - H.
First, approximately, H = 2.8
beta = 7.2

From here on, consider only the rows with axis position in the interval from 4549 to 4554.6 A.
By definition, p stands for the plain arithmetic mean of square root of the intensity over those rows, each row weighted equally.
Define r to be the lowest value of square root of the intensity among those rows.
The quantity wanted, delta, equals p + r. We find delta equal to 2.97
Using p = 1.63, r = 1.35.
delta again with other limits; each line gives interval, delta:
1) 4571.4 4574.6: 3.92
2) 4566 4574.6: 3.37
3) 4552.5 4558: 3.50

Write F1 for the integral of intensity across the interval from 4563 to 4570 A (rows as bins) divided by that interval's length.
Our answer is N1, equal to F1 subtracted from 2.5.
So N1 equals -0.1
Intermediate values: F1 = 2.61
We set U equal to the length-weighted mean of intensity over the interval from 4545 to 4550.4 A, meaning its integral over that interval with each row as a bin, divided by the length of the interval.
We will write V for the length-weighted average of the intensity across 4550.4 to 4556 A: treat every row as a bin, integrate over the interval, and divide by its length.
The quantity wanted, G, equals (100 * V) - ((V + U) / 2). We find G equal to 292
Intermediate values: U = 2.2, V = 2.9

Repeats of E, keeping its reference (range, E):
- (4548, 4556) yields 0.22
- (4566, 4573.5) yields -0.04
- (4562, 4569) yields 0.33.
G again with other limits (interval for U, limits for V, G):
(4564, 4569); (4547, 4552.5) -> 211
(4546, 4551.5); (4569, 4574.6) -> 342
